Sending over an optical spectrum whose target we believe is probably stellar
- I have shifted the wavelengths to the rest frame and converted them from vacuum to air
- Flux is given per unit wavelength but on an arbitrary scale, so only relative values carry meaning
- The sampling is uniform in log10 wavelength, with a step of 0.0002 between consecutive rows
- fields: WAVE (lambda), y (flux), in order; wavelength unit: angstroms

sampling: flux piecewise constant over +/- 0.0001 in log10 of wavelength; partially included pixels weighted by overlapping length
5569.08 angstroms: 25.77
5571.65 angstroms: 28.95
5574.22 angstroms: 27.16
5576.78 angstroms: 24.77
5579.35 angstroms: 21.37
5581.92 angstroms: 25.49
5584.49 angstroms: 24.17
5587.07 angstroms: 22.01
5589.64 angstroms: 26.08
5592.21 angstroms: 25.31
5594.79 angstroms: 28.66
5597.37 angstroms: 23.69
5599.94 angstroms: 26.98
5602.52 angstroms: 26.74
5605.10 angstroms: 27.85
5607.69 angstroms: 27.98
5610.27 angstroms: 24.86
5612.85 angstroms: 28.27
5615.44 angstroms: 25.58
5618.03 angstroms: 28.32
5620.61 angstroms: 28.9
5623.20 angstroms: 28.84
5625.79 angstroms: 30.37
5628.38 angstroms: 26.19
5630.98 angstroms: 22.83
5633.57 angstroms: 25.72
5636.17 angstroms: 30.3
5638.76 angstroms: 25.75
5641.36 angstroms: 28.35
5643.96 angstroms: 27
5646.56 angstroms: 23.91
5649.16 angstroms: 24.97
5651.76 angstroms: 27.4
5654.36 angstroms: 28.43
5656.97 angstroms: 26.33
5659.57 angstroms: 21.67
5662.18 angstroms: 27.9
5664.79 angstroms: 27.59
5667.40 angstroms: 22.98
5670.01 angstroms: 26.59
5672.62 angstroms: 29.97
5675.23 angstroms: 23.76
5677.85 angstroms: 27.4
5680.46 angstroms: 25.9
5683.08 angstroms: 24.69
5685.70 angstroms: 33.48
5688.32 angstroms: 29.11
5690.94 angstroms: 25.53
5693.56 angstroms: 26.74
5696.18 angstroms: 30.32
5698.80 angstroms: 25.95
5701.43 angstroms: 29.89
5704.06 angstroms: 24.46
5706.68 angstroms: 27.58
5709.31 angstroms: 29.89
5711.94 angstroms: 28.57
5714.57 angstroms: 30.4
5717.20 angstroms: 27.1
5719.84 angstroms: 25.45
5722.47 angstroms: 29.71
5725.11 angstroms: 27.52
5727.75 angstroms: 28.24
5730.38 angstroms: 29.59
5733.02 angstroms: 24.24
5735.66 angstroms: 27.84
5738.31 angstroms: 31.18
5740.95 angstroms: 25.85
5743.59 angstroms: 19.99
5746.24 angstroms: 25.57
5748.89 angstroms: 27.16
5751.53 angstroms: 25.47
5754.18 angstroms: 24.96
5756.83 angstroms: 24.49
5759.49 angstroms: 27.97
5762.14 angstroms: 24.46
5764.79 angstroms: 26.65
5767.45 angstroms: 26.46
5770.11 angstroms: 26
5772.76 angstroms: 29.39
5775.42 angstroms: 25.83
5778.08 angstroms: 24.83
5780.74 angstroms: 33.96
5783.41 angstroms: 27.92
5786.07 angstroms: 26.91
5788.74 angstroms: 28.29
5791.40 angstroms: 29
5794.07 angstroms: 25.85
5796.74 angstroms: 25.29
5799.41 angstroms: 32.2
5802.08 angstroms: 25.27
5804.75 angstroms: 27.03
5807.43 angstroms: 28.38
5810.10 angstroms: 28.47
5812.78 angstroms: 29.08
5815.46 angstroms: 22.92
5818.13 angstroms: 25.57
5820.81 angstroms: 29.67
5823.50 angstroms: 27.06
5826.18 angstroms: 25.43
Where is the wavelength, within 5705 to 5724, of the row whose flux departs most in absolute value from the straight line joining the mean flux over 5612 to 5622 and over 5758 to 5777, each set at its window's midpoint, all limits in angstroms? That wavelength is 5714.57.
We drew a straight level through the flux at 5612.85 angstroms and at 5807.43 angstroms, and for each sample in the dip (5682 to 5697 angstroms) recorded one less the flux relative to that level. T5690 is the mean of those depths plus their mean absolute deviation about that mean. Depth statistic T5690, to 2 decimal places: 0.09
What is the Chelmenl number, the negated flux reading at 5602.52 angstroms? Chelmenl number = -26.7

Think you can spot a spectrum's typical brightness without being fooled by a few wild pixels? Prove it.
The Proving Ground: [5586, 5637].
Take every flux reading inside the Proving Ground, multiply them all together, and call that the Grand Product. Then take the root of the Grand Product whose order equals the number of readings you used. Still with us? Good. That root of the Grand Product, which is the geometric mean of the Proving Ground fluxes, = 26.7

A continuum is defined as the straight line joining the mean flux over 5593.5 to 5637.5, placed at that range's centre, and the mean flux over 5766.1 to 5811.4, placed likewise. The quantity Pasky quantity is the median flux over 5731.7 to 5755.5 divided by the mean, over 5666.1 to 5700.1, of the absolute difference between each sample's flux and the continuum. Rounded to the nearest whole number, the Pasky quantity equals 11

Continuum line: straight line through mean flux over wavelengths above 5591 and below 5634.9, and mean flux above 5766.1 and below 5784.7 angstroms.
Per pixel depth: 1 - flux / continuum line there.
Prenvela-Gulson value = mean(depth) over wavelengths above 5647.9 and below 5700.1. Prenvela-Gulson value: 0.014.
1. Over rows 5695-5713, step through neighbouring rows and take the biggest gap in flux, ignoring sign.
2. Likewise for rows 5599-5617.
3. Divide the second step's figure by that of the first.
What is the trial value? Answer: 0.63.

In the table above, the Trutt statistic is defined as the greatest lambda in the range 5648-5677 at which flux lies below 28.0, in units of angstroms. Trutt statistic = 5675.23 angstroms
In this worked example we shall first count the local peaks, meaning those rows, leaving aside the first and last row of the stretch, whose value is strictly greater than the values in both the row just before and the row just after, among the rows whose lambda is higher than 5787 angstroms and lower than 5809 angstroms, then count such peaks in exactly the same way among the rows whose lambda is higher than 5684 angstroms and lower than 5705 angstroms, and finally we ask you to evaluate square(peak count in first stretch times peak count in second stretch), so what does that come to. 16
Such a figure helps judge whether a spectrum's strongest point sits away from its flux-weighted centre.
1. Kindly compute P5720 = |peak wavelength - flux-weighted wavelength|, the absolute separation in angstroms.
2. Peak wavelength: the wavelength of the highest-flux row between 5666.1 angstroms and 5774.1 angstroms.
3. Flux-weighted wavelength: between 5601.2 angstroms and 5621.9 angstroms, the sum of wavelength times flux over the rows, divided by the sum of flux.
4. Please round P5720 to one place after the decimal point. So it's 74.1 angstroms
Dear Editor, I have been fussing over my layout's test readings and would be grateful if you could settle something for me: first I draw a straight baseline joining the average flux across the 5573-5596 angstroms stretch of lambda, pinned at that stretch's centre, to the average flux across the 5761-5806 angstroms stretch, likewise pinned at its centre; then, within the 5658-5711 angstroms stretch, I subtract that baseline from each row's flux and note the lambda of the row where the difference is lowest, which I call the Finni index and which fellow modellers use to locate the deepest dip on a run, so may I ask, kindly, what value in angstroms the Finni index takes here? 5659.57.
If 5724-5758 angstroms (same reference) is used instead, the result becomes 5743.59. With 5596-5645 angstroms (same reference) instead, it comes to 5630.98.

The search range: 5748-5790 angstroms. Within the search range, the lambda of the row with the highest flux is 5780.74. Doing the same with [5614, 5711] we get 5685.70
